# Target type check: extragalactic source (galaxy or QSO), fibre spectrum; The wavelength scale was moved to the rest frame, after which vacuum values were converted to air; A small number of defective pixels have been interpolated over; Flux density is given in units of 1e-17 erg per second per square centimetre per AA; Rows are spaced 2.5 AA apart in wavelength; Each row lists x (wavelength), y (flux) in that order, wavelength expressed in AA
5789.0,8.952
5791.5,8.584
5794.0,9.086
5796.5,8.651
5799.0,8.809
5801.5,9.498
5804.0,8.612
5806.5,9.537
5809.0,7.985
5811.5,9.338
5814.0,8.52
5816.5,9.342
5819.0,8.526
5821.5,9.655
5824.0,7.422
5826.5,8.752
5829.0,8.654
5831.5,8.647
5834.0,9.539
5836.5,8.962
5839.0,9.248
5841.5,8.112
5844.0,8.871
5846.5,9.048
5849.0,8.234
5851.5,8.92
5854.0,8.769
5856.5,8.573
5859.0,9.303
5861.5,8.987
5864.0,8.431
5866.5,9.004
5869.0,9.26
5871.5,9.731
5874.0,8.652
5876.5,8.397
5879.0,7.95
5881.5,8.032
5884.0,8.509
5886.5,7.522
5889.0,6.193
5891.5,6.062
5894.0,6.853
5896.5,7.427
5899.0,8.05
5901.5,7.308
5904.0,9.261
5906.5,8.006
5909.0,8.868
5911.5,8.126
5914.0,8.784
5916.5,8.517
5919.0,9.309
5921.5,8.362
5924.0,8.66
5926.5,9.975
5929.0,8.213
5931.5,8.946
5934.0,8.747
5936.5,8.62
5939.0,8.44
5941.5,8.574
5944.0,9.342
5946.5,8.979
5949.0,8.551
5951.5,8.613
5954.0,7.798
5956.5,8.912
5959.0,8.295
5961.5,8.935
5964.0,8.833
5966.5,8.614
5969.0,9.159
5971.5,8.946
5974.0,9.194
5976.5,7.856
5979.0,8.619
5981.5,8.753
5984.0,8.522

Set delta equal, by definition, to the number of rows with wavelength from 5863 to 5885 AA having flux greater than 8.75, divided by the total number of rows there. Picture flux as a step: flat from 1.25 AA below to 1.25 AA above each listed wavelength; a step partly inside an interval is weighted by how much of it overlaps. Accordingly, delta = 0.33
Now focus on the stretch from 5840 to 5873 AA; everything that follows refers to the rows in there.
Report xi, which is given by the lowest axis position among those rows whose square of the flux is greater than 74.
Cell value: 5844.0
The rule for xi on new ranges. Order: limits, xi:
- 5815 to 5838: 5816.5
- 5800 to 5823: 5801.5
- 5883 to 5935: 5904.0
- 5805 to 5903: 5806.5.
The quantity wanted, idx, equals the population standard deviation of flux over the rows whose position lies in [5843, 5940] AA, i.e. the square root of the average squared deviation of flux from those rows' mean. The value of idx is 0.82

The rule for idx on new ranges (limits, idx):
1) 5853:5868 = 0.29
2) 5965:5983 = 0.42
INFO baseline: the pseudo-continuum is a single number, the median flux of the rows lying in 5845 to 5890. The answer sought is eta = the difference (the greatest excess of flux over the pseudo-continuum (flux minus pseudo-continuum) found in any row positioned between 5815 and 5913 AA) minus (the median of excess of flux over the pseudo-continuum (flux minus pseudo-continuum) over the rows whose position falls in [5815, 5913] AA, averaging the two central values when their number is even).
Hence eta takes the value 1.08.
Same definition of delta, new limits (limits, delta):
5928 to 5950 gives 0.33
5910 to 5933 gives 0.44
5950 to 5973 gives 0.56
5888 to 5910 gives 0.22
